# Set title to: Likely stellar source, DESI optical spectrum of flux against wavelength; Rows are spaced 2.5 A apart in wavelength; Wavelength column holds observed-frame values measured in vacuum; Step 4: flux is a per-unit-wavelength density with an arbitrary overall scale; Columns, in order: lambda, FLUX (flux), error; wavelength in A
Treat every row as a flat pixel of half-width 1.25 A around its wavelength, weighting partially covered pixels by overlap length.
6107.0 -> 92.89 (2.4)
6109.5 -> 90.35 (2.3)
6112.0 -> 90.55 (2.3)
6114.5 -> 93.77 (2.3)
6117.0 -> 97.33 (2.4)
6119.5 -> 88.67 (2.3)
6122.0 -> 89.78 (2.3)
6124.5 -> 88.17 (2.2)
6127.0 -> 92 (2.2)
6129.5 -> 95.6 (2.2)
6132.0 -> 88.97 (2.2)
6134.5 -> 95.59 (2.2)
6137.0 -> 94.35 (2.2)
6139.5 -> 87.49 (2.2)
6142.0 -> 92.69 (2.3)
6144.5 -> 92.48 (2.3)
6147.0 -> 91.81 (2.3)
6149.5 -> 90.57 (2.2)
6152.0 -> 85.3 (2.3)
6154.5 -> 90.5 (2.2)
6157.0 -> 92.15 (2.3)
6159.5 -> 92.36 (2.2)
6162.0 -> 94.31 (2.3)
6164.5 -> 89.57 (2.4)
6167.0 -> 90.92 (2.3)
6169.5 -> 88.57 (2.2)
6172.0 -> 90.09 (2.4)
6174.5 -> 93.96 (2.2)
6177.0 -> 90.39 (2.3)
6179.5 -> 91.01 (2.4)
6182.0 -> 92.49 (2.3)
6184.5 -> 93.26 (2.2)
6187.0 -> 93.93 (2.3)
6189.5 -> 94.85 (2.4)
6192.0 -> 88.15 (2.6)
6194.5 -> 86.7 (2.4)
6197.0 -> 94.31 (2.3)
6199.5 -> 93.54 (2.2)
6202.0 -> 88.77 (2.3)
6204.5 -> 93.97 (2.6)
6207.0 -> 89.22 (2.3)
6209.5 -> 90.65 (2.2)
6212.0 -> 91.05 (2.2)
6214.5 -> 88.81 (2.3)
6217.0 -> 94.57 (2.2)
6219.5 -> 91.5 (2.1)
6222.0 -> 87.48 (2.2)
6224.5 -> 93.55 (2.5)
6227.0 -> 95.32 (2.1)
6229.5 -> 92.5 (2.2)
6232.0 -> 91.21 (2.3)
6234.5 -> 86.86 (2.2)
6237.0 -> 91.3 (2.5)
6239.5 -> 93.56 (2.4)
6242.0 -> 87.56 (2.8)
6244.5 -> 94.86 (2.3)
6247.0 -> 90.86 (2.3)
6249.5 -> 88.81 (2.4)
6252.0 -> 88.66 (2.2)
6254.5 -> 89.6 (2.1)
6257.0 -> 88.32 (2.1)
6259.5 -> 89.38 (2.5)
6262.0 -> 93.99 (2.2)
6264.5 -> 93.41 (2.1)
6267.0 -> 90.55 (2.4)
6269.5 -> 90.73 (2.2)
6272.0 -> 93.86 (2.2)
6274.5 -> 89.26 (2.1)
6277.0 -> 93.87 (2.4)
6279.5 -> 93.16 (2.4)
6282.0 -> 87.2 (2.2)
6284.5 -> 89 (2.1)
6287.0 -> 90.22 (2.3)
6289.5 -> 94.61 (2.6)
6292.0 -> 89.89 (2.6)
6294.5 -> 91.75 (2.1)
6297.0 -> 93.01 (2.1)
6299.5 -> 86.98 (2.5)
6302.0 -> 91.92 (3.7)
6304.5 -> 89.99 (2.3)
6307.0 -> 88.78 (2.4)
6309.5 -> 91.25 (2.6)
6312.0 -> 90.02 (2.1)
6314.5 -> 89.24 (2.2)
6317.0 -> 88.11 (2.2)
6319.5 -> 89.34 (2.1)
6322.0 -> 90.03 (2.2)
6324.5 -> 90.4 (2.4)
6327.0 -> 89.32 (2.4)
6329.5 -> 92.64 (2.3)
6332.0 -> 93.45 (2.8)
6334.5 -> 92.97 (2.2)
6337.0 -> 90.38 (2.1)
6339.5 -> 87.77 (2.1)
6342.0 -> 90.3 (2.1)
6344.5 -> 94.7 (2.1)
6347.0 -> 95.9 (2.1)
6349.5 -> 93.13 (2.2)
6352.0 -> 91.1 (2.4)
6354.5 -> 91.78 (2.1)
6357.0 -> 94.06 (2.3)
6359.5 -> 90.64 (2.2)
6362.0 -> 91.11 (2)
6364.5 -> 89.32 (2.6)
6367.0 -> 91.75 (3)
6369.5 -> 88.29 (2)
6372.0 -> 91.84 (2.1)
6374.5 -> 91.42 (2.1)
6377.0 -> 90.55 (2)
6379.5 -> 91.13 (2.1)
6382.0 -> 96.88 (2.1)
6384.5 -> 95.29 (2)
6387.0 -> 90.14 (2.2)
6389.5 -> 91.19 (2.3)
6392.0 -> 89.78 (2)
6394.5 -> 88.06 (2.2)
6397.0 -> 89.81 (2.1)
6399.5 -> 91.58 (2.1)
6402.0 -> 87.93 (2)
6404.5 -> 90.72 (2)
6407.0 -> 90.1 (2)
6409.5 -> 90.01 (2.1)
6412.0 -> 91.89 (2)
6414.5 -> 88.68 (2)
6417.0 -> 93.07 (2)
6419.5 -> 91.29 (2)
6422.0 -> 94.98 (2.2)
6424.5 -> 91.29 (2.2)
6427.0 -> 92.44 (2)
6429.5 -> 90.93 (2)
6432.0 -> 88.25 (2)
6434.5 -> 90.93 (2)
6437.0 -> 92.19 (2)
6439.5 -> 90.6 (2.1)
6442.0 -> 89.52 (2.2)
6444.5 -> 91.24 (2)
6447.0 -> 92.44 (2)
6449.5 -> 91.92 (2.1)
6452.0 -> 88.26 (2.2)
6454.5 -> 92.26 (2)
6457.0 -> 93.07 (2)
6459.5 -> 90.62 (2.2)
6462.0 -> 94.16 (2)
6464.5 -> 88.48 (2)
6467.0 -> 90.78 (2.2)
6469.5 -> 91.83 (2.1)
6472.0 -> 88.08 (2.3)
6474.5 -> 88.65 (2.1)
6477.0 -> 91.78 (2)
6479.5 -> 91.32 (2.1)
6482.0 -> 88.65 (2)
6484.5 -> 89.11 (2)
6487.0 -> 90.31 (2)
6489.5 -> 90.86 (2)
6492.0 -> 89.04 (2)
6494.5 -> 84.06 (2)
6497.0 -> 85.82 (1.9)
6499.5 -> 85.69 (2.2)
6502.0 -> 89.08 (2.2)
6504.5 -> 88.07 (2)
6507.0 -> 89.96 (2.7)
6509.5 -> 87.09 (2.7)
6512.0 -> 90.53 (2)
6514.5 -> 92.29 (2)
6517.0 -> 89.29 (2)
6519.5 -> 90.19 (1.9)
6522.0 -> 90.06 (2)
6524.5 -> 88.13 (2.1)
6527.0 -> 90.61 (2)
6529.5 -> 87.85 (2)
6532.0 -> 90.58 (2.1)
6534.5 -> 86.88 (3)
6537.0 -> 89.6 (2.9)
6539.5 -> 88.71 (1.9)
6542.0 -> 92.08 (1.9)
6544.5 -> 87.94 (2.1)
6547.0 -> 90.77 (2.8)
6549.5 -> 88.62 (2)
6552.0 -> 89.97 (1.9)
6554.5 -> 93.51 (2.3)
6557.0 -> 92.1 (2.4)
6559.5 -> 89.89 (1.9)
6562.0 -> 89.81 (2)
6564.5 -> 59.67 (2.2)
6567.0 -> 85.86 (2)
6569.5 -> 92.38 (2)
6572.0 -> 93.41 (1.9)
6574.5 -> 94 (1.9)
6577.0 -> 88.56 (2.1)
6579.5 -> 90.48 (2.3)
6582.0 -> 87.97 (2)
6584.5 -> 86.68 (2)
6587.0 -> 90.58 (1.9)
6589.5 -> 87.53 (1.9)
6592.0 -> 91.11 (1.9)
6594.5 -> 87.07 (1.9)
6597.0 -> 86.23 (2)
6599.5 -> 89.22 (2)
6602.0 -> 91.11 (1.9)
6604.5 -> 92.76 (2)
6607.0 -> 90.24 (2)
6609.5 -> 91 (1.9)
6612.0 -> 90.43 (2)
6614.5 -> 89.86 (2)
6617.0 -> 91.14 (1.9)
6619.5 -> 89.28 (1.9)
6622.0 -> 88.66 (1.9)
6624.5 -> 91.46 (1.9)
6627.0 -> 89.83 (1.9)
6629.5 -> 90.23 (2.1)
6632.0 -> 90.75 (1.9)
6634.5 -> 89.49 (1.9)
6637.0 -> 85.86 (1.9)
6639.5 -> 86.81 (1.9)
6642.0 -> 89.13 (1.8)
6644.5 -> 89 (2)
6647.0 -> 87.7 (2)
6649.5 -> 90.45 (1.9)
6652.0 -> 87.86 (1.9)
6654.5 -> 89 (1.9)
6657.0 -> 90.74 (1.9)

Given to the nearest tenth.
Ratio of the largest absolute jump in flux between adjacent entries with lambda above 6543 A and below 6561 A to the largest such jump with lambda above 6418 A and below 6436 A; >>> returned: 1.0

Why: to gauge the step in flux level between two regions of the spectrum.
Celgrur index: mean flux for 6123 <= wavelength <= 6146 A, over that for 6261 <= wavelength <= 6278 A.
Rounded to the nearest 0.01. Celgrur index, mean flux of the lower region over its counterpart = 1.00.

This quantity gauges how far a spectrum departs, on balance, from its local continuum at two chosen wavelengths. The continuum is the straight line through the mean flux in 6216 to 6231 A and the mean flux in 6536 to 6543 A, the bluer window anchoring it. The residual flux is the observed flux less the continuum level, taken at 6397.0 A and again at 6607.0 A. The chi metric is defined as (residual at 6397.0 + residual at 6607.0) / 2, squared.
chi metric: 0.1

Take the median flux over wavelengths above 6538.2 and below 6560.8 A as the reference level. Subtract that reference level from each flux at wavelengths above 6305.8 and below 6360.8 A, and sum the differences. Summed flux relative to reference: 26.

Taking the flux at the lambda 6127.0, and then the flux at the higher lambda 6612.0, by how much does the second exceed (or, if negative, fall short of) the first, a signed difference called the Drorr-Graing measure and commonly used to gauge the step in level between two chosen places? -1.6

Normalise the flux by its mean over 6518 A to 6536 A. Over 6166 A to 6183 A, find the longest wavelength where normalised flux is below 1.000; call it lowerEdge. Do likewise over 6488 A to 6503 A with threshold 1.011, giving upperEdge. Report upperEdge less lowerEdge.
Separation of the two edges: 332.5 A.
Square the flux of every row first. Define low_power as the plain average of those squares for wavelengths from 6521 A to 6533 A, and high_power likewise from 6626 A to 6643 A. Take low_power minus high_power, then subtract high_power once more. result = -7800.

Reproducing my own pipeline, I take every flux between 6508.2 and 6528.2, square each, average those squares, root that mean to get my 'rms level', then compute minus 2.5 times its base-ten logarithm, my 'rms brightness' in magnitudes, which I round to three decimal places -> -4.883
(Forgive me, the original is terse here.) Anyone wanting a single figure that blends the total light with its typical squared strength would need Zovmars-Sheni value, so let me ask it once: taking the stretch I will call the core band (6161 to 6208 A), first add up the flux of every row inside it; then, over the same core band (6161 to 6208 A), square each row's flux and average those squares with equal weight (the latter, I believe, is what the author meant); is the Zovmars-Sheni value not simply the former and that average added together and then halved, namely 5056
